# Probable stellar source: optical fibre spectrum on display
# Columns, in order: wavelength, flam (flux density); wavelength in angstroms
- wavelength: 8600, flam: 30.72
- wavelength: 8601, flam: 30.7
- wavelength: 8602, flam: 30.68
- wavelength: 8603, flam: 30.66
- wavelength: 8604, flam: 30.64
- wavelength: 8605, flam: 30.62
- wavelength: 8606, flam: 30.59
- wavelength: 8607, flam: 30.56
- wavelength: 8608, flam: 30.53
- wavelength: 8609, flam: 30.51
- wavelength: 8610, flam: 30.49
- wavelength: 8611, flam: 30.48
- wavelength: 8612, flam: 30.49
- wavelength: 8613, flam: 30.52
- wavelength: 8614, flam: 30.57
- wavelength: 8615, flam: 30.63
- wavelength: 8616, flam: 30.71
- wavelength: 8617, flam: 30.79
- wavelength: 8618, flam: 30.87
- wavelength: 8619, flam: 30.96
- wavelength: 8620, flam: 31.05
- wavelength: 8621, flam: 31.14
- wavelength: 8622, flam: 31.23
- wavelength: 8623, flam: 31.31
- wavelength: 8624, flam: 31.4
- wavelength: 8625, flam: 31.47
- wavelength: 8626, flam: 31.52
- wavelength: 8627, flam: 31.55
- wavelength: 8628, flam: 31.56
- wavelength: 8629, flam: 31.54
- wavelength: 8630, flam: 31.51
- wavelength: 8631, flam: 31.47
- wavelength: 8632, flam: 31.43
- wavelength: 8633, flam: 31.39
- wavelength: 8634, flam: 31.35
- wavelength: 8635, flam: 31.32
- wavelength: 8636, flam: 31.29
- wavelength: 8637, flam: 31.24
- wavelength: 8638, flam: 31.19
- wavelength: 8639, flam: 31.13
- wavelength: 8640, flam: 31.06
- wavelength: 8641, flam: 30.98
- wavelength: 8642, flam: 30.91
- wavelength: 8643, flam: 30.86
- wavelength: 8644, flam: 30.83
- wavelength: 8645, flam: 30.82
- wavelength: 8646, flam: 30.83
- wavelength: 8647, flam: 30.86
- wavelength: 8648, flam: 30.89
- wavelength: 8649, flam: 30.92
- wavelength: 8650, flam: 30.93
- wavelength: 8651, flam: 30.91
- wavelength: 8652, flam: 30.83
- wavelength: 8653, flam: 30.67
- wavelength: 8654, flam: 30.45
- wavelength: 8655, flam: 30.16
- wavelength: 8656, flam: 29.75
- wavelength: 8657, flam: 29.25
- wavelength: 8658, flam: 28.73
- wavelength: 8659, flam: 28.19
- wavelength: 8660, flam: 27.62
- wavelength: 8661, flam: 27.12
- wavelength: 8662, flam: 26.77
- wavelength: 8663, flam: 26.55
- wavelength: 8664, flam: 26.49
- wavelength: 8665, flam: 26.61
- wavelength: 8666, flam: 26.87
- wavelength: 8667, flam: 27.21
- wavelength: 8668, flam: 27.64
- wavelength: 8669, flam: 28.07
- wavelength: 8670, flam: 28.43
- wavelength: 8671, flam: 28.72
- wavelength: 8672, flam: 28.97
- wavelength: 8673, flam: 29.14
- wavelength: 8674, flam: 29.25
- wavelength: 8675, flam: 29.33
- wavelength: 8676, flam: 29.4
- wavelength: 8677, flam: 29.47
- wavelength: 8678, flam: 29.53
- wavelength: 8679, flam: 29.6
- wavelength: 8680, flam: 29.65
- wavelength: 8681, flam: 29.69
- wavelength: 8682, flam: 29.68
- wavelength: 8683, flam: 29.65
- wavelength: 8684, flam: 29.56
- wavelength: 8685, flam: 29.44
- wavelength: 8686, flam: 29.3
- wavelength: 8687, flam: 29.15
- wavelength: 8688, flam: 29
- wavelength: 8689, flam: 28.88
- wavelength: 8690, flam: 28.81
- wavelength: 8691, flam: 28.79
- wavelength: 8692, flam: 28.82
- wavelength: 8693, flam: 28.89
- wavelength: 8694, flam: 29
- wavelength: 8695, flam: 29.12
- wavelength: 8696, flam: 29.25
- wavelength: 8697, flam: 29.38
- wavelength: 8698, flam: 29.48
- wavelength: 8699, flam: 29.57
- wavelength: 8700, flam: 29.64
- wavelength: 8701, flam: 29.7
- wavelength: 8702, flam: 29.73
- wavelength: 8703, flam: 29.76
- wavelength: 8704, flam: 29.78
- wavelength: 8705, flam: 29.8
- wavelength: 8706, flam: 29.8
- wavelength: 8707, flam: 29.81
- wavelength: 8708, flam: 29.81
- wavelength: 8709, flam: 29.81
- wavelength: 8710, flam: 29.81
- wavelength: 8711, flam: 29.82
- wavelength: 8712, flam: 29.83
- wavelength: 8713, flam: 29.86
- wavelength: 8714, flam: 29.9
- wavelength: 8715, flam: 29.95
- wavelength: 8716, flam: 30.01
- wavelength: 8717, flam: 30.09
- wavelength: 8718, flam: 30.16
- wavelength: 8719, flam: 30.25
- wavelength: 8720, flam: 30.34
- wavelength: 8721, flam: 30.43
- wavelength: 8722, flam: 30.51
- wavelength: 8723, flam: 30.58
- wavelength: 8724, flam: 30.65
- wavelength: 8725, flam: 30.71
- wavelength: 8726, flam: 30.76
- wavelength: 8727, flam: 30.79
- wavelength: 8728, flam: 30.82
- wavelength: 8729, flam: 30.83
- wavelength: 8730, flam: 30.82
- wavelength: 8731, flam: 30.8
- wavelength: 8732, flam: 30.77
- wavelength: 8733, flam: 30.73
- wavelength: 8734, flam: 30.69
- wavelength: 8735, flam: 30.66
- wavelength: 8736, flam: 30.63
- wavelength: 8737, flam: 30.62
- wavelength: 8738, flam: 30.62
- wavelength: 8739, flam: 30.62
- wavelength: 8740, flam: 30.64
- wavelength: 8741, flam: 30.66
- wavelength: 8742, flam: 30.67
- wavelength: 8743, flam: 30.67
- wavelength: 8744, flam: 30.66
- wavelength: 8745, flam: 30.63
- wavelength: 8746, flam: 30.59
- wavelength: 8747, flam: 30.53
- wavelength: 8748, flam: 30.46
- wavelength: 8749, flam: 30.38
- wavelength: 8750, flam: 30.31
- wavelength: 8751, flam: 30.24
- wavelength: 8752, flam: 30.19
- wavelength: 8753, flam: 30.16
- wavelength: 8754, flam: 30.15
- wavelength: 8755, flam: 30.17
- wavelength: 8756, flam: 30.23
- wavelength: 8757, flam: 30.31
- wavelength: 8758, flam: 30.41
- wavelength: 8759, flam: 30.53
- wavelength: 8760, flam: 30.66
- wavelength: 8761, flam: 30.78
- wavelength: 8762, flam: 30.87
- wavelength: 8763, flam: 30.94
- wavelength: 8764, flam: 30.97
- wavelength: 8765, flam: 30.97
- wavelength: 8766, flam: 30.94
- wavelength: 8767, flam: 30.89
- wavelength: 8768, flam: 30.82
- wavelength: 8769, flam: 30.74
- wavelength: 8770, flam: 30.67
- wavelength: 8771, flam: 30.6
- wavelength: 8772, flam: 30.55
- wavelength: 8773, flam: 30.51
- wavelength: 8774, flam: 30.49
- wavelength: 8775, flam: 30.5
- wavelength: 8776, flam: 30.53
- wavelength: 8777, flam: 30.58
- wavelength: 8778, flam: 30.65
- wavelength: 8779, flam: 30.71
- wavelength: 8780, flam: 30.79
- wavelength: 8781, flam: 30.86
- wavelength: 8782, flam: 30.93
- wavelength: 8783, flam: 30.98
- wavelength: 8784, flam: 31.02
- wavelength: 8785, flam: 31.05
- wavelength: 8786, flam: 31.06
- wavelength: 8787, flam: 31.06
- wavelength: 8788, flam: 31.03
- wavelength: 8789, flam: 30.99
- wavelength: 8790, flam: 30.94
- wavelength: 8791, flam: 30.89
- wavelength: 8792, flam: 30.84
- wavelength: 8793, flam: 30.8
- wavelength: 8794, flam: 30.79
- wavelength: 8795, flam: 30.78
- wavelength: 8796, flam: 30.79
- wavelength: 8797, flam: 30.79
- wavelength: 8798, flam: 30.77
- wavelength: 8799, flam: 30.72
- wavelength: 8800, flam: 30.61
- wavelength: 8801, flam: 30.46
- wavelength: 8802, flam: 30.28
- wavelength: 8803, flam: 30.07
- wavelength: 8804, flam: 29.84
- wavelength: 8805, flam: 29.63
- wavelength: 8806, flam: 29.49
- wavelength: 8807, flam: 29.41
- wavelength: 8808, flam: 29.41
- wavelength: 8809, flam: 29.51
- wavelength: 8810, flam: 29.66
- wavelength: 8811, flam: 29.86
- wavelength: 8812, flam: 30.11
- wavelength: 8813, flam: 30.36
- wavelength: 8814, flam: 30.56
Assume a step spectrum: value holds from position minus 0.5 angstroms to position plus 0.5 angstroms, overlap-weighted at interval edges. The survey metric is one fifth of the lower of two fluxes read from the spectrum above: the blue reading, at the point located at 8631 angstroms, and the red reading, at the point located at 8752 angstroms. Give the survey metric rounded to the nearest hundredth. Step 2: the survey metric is 6.04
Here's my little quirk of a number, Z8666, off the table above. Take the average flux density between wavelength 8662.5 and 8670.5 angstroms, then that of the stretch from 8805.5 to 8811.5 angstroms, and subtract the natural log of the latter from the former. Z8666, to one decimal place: 23.8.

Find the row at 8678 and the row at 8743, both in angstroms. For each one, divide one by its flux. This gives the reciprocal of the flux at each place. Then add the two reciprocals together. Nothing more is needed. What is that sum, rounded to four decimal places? 0.0665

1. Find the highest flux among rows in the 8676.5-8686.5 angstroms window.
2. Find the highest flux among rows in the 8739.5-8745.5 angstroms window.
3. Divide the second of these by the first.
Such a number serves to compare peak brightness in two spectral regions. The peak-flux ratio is 1.033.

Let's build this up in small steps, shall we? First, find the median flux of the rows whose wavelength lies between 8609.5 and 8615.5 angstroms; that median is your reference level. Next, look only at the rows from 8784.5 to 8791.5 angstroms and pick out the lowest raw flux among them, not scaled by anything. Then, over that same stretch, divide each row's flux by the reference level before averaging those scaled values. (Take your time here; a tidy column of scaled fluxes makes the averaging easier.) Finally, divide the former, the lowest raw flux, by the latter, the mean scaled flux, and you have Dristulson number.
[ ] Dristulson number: 30.4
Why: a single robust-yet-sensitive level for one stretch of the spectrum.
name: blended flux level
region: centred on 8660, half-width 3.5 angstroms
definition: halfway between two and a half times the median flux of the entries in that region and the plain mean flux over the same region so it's 48.4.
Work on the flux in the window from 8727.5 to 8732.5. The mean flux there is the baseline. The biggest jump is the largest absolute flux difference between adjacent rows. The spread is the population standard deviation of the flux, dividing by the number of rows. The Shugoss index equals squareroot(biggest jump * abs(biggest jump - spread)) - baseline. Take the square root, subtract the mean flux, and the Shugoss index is -30.8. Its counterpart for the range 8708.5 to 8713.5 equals -29.8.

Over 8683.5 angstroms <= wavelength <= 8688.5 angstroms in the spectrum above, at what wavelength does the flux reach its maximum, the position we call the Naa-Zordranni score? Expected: 8684 angstroms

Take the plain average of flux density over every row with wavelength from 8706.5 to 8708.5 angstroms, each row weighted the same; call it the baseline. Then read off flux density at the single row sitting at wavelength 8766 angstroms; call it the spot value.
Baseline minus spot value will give -1.1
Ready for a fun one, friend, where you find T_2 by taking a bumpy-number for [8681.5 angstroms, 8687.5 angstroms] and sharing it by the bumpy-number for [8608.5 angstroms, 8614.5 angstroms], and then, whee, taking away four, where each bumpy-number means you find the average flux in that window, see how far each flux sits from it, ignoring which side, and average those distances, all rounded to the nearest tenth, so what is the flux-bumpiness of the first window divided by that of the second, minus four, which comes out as 3.1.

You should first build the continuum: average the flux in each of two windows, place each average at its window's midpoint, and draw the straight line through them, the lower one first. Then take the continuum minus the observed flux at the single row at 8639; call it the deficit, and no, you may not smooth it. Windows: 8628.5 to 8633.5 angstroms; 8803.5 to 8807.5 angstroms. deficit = 0.3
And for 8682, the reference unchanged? 1.2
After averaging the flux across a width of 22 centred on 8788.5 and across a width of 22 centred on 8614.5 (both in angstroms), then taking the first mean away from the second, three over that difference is -39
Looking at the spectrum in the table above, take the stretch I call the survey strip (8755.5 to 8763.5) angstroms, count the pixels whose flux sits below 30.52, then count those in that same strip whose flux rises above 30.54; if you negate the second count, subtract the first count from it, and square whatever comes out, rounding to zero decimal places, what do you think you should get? 49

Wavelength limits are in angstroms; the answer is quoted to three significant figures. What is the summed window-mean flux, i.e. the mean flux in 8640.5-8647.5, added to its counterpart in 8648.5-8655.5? 61.6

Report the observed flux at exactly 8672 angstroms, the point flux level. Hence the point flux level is 28.97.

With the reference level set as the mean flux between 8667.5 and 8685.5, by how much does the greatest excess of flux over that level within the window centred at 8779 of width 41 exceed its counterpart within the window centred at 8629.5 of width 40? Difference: -0.50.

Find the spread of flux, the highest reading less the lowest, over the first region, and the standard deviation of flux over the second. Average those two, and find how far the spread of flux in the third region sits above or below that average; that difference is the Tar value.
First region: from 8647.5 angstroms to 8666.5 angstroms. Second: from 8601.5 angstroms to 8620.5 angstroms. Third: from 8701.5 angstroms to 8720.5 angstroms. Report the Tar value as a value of -1.7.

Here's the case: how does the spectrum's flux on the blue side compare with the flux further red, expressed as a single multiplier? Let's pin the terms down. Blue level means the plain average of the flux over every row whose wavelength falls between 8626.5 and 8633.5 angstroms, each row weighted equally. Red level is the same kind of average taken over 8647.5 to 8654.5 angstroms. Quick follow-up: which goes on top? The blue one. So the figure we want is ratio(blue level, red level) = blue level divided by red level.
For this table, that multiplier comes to 1.02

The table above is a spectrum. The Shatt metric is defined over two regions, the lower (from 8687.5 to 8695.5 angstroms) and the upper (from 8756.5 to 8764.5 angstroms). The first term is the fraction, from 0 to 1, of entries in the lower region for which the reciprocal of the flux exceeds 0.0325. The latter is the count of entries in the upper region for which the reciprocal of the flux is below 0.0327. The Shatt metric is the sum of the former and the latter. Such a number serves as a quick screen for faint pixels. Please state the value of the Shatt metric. 6.0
